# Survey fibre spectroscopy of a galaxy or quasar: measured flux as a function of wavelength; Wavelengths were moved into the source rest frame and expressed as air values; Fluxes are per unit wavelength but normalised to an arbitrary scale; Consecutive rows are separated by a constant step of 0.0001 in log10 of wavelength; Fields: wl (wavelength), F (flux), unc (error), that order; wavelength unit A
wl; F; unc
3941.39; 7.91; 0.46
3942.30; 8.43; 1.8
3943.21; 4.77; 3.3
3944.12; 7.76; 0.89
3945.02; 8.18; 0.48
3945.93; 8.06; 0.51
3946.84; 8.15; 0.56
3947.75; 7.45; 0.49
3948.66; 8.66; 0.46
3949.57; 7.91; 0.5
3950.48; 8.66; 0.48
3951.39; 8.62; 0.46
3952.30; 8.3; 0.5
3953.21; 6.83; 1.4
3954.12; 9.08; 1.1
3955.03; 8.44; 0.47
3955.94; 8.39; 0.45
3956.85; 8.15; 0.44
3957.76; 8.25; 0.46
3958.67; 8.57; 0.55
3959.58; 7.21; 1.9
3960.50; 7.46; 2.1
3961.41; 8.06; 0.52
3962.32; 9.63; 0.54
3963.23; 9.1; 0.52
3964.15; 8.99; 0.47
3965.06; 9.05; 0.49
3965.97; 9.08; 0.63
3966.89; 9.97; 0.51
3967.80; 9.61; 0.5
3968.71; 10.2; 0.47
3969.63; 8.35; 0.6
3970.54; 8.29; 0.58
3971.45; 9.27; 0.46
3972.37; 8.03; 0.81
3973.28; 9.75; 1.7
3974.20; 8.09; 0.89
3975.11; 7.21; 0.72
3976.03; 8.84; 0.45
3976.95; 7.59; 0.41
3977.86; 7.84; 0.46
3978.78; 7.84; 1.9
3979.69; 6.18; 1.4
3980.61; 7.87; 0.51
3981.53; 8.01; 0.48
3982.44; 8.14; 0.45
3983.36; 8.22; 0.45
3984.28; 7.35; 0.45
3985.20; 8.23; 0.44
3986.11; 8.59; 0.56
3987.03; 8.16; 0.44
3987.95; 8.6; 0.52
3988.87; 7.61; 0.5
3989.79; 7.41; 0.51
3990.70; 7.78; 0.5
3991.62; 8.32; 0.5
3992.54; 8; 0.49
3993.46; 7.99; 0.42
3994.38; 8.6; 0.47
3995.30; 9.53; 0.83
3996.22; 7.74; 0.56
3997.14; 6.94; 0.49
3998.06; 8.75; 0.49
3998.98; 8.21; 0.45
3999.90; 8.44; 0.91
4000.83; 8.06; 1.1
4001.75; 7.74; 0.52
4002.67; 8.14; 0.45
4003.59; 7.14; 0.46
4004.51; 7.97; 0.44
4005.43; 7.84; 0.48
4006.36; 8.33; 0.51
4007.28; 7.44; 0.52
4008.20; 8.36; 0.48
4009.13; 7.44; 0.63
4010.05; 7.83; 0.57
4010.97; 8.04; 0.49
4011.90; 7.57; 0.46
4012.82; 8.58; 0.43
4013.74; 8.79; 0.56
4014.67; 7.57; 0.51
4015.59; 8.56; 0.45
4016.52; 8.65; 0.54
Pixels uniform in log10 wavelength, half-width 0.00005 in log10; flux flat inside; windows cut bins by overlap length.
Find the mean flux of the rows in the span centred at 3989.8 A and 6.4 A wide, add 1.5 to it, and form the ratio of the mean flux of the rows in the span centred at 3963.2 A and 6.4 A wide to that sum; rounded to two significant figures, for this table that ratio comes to 0.92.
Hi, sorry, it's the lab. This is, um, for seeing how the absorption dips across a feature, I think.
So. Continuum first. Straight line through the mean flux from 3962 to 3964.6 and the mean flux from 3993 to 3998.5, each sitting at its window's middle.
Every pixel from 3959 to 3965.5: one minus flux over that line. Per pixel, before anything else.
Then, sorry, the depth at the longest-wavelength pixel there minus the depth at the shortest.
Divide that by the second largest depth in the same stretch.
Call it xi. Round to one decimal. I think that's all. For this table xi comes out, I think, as -1.1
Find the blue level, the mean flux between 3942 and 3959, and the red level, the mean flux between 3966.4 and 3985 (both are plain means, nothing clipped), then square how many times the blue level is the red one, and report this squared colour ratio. 0.93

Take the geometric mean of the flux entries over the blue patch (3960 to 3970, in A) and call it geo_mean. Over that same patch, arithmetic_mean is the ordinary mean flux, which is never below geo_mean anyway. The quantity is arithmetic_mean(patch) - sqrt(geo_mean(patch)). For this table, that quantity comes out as 6.04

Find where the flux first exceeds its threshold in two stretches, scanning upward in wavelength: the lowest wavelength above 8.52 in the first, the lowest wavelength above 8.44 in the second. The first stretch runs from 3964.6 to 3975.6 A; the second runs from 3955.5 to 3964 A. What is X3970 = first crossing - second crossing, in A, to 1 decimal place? 6.4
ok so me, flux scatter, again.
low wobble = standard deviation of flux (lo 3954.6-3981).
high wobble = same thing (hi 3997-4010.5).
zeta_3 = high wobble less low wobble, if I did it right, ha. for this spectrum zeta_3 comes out -0.42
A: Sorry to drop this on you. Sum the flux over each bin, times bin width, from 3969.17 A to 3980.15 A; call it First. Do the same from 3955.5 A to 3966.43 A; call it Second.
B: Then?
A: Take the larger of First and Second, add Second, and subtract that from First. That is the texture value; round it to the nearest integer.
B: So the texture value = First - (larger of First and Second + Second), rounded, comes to -97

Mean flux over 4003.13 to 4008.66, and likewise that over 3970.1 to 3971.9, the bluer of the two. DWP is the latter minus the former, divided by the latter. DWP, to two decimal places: 0.11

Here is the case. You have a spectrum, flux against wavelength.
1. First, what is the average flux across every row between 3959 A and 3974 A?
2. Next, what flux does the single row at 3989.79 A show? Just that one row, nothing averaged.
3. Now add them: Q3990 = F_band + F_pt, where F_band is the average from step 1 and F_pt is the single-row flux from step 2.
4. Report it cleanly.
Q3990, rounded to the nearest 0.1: 16.3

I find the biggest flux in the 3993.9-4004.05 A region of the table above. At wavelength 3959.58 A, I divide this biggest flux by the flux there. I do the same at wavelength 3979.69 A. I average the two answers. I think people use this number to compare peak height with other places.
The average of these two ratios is 1.43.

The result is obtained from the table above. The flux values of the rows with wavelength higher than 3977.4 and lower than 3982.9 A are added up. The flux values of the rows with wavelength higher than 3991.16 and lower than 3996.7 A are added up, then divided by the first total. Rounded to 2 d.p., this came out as 1.09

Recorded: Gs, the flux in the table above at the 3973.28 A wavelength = 9.75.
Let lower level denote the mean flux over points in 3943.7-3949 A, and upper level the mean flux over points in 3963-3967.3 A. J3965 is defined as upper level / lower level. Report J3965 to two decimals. 1.15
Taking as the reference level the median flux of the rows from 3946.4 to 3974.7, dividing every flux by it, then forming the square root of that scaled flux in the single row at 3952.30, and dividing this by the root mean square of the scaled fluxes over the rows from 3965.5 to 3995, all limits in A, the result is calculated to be 1.01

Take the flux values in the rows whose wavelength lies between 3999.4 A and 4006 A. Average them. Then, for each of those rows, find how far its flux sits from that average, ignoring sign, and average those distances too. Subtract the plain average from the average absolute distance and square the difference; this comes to 58.1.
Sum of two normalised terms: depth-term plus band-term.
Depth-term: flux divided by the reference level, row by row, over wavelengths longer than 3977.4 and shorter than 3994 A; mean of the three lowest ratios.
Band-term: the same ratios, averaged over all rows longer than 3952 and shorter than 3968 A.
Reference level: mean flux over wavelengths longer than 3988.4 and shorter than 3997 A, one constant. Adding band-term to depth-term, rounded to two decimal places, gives 1.92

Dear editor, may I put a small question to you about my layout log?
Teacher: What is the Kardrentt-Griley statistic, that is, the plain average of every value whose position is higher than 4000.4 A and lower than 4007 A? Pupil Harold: 7.9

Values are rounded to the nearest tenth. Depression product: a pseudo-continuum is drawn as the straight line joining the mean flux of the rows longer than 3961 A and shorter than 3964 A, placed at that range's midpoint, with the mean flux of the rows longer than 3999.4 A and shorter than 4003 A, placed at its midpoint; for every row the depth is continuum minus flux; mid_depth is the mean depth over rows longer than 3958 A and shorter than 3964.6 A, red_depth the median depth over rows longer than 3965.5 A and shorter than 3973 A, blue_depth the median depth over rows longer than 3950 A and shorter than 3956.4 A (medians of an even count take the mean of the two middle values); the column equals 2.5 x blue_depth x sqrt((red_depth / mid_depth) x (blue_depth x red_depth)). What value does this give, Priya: 0.7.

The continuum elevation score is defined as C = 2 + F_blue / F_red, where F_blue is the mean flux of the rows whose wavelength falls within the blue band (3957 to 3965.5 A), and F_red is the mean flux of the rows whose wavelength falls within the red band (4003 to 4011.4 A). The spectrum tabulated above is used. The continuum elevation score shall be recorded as 3.08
